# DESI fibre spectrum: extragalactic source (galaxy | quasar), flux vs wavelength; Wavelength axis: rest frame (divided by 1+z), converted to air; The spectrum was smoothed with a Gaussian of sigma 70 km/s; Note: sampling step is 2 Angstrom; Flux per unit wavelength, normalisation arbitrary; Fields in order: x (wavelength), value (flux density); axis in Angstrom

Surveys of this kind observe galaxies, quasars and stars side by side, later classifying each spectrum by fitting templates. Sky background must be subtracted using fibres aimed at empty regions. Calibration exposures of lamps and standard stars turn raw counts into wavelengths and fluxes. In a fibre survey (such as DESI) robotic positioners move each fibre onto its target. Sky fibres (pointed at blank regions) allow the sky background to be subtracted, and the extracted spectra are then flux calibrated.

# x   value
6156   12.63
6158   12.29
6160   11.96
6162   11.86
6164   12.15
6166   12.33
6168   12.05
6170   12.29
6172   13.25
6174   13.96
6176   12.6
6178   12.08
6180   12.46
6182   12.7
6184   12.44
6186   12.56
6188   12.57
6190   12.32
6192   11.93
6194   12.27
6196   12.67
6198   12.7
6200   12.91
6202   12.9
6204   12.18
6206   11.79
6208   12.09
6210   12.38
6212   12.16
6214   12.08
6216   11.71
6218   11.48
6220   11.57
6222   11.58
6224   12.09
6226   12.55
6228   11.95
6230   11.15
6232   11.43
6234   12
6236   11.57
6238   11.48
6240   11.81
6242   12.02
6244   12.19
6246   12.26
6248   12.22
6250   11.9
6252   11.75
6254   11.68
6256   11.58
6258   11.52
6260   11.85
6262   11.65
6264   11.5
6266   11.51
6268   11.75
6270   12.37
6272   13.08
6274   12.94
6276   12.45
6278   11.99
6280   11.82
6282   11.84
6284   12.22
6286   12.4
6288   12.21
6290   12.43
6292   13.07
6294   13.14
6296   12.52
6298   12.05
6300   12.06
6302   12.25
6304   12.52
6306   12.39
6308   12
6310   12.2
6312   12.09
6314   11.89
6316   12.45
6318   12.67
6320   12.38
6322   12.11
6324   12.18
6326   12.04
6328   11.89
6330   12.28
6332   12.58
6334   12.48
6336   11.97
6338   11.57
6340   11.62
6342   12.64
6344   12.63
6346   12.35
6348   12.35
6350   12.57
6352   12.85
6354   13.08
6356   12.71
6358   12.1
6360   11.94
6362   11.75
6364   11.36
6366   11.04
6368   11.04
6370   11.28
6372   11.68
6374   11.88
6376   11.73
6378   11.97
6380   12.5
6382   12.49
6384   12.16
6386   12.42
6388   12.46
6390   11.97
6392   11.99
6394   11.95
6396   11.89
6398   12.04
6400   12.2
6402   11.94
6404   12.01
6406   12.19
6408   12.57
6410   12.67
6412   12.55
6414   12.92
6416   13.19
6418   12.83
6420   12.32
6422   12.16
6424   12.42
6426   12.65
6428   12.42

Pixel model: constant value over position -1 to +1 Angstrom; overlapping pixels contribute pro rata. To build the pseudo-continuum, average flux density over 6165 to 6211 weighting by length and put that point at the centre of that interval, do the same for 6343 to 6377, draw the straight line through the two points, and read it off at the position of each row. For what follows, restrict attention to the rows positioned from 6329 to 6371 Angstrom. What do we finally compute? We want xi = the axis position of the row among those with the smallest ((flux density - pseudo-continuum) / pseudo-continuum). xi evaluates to 6366 Angstrom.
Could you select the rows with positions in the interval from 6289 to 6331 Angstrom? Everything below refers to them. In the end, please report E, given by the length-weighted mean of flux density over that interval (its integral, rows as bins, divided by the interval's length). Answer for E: 12.3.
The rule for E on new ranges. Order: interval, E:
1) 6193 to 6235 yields 12.1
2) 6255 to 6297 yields 12.2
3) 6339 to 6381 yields 12.1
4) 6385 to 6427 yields 12.3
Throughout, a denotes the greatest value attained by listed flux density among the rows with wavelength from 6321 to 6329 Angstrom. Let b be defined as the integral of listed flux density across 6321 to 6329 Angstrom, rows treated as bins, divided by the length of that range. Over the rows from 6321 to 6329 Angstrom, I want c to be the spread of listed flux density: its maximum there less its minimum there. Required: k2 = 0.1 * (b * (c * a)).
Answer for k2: 4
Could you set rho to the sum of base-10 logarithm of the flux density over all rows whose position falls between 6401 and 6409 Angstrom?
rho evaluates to 4.34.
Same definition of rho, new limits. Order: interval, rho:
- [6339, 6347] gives 4.36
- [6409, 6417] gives 4.43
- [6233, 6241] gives 4.27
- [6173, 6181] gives 4.42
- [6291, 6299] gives 4.41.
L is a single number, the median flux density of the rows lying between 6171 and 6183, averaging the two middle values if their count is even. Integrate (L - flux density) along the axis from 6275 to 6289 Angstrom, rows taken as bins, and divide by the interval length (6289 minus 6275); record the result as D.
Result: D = 0.52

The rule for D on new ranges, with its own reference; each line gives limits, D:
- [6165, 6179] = 0.00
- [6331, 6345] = 0.44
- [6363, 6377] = 1.22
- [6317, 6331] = 0.43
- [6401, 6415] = 0.24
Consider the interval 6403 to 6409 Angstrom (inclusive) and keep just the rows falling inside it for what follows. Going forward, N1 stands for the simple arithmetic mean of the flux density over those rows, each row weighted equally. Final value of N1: 12.3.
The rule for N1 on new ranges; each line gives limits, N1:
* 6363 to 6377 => 11.4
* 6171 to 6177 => 13.3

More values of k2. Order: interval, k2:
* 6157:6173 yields 23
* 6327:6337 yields 11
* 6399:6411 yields 11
